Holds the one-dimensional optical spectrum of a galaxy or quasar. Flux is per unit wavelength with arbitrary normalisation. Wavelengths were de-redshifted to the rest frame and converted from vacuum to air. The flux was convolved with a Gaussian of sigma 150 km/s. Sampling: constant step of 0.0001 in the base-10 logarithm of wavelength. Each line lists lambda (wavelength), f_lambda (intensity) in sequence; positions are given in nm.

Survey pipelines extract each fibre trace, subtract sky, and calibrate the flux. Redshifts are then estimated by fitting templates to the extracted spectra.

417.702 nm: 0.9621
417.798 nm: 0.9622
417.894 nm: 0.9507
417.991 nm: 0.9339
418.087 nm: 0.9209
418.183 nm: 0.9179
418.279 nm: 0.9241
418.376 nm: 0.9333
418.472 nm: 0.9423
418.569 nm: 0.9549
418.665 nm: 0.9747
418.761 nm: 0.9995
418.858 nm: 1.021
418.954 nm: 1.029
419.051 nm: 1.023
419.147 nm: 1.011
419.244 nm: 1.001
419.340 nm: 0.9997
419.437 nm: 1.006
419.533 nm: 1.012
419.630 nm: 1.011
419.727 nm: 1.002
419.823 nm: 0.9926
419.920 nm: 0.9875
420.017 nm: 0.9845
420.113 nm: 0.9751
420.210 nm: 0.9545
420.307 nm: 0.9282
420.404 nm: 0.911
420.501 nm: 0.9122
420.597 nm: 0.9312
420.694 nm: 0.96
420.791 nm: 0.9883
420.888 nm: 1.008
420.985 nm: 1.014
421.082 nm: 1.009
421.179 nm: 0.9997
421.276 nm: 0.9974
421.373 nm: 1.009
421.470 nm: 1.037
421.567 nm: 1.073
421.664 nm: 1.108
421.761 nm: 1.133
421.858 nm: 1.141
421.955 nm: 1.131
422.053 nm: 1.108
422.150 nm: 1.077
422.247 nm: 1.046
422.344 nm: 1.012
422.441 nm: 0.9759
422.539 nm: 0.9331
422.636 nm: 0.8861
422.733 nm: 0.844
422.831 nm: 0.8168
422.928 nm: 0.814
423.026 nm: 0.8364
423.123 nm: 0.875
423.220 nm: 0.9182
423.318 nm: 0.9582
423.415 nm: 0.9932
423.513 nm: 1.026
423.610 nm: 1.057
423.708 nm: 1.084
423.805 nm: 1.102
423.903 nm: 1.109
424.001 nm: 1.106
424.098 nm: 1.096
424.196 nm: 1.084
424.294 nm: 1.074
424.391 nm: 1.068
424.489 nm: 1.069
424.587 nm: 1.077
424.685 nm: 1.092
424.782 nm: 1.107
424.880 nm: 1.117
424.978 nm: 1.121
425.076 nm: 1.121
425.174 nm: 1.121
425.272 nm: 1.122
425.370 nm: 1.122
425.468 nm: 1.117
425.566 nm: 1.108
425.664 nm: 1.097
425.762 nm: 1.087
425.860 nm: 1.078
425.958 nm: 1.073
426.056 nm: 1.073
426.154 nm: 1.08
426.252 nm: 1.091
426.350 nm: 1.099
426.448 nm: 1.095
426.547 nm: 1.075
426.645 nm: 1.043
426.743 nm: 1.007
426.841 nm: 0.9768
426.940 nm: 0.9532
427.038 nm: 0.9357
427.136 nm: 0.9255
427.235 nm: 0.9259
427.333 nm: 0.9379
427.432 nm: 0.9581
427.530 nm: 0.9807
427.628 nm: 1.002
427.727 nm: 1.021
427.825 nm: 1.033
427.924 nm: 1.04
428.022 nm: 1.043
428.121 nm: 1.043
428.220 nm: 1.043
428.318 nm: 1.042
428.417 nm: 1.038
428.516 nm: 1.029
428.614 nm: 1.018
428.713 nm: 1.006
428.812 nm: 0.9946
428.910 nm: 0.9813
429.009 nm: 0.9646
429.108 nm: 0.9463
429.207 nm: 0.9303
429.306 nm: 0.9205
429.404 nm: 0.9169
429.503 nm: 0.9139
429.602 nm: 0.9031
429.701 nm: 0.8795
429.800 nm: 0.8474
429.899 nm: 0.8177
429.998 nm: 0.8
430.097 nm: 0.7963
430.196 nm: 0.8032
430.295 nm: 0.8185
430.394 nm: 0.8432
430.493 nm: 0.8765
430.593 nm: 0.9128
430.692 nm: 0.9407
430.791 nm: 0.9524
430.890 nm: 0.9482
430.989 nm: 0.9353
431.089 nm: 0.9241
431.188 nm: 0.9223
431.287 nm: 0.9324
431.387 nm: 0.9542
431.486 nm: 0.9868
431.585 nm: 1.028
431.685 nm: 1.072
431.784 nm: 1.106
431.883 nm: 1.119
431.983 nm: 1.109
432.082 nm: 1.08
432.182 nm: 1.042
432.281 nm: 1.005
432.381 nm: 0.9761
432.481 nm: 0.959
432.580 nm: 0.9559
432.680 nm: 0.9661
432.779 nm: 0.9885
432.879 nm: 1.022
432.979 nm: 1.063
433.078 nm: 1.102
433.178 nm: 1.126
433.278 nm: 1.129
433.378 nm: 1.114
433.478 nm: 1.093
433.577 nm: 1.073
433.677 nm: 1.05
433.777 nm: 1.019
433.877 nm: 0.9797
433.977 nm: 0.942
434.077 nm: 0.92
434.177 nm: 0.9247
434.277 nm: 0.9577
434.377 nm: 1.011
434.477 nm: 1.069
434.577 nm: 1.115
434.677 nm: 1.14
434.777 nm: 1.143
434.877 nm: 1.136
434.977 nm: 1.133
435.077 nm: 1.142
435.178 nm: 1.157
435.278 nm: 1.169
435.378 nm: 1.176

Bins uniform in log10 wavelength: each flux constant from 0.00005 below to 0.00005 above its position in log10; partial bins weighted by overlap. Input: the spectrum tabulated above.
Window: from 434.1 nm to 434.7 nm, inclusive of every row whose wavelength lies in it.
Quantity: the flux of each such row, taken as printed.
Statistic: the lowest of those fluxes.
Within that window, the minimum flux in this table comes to 0.9247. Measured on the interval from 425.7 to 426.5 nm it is 1.073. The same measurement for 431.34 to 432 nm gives 0.9542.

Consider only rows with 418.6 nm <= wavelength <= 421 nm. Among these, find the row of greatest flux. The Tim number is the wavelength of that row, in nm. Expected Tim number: 418.954 nm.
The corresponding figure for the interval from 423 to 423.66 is 423.610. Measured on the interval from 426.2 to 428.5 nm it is 426.350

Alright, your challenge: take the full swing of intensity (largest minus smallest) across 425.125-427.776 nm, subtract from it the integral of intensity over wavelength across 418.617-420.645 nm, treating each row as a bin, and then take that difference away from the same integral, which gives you 3.8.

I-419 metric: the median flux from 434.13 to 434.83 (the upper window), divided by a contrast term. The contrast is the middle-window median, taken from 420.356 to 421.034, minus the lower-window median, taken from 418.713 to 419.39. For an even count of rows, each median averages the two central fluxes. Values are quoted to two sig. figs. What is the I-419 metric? -21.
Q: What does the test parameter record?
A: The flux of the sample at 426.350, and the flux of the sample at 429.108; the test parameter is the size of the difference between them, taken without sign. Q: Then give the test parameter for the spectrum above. 0.153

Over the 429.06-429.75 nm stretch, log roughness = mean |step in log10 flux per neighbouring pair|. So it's 0.005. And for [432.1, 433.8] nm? 0.010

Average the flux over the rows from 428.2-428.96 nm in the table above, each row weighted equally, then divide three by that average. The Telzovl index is 2.94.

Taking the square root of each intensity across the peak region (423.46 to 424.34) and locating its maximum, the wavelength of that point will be 423.903 nm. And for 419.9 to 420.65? 419.920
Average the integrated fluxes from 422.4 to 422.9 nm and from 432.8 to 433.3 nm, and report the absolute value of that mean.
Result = 0.49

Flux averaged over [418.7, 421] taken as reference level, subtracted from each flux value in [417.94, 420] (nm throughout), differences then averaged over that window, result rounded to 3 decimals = -0.005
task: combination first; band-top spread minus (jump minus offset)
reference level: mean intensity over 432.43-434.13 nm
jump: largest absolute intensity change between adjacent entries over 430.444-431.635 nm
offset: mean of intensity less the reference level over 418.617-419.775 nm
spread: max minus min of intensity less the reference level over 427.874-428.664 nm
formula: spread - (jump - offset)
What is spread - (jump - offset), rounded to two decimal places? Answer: -0.04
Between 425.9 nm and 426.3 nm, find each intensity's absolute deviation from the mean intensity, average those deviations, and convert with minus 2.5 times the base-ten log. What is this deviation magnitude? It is 5.5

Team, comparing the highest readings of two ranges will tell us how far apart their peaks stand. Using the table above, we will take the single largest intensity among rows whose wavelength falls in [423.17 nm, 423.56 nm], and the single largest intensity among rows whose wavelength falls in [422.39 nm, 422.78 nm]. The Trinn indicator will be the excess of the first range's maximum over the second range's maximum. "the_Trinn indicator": 0.05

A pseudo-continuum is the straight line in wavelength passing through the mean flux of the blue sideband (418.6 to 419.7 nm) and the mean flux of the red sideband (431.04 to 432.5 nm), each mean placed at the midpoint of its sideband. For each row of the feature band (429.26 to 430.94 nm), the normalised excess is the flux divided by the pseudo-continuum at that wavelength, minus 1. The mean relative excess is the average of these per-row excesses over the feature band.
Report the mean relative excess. -0.14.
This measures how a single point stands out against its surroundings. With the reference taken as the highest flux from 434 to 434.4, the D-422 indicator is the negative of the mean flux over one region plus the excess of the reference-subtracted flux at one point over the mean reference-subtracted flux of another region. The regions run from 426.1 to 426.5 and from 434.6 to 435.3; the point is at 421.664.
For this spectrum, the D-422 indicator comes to -1.13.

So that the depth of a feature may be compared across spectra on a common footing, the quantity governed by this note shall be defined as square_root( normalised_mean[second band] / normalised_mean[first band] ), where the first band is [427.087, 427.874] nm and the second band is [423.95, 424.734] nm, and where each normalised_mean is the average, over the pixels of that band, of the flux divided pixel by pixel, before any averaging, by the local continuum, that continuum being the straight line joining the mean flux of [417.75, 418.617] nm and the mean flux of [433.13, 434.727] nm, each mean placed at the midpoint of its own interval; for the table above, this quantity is 1.07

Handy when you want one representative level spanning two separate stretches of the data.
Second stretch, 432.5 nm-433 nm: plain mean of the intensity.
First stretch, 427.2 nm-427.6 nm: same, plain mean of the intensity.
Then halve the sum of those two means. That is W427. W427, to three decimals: 0.975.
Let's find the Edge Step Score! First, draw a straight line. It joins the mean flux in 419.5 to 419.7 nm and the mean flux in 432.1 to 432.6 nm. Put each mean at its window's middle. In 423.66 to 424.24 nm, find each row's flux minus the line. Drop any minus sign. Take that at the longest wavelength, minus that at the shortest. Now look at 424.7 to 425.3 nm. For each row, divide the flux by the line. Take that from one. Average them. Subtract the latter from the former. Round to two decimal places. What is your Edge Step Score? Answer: 0.12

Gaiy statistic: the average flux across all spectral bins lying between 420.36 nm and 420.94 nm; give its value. 0.95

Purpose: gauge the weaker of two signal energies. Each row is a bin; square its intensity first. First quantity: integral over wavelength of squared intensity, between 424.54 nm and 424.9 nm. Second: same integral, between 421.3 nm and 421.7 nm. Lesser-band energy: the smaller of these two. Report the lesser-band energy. 0.43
